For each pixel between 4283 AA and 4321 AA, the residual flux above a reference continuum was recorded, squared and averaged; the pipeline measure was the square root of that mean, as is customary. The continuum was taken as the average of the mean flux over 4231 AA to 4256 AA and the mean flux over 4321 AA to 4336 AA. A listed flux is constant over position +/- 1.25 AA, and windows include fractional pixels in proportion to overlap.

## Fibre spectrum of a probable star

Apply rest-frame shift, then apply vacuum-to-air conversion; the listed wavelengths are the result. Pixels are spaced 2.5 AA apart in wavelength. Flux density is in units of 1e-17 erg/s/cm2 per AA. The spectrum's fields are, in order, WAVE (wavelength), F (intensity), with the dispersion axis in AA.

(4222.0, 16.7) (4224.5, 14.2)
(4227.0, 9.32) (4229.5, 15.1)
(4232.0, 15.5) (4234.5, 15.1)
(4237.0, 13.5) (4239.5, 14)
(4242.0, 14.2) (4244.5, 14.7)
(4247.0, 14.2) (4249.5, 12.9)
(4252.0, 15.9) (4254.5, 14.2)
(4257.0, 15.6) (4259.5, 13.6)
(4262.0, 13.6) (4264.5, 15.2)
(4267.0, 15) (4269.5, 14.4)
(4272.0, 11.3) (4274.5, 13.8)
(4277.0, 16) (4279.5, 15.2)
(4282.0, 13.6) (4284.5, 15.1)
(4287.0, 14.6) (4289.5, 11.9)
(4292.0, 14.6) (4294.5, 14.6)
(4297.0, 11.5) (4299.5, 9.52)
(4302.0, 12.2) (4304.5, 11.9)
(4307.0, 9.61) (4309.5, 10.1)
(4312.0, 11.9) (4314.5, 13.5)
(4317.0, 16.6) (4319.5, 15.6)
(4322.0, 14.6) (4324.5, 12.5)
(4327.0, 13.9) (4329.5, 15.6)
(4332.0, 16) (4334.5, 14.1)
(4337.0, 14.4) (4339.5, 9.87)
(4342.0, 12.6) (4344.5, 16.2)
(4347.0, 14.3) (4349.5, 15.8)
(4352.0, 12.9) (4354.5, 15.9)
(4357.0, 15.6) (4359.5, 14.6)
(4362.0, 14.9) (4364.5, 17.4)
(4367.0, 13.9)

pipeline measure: 2.7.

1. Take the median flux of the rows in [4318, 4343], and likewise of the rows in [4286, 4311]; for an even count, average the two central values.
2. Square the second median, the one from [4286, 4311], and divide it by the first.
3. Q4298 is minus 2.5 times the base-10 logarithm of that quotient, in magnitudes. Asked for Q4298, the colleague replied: -2.49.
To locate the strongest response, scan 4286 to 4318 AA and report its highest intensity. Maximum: 16.6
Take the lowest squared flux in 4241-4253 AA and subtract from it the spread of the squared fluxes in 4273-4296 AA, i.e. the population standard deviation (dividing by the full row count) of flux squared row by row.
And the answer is 136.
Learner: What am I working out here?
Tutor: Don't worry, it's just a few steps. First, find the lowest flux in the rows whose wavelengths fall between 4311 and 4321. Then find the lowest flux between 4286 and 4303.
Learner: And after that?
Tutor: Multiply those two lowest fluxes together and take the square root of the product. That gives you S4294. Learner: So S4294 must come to 10.6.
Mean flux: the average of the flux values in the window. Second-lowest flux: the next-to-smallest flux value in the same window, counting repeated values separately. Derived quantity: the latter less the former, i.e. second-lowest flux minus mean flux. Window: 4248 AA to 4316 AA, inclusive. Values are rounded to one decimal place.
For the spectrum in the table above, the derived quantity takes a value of -3.8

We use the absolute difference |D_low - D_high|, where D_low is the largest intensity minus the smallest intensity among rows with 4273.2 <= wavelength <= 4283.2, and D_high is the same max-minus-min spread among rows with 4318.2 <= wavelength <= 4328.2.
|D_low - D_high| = 0.7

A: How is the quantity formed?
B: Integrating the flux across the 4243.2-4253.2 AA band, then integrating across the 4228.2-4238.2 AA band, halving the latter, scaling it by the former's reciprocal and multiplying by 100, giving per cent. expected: 51.3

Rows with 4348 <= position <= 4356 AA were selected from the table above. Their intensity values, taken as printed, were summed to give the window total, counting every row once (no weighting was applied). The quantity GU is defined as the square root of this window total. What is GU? 6.7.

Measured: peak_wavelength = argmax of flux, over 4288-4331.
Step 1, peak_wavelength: 4317.0 AA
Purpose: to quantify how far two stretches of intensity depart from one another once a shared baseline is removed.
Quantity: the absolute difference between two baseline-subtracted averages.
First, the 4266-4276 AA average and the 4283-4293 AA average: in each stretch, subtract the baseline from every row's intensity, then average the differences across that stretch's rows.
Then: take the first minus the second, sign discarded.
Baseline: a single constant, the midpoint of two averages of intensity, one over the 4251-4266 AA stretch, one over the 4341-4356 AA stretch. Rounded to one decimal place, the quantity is 0.4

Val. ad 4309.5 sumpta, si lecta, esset 10.1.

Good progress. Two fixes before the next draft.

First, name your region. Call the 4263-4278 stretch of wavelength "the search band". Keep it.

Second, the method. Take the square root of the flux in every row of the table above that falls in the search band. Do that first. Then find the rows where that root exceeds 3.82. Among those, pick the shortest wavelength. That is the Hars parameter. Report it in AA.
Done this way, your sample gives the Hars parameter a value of 4264.5 AA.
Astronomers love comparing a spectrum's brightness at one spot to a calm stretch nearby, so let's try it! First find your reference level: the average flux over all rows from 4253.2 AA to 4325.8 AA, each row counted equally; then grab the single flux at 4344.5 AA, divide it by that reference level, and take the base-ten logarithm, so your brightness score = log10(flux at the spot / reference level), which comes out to 0.079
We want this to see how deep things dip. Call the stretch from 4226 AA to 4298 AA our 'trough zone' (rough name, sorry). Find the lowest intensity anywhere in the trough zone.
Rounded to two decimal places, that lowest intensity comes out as 9.32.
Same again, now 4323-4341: 9.87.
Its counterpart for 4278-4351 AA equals 9.52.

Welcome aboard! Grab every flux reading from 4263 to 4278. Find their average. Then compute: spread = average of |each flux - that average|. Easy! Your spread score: 1.16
